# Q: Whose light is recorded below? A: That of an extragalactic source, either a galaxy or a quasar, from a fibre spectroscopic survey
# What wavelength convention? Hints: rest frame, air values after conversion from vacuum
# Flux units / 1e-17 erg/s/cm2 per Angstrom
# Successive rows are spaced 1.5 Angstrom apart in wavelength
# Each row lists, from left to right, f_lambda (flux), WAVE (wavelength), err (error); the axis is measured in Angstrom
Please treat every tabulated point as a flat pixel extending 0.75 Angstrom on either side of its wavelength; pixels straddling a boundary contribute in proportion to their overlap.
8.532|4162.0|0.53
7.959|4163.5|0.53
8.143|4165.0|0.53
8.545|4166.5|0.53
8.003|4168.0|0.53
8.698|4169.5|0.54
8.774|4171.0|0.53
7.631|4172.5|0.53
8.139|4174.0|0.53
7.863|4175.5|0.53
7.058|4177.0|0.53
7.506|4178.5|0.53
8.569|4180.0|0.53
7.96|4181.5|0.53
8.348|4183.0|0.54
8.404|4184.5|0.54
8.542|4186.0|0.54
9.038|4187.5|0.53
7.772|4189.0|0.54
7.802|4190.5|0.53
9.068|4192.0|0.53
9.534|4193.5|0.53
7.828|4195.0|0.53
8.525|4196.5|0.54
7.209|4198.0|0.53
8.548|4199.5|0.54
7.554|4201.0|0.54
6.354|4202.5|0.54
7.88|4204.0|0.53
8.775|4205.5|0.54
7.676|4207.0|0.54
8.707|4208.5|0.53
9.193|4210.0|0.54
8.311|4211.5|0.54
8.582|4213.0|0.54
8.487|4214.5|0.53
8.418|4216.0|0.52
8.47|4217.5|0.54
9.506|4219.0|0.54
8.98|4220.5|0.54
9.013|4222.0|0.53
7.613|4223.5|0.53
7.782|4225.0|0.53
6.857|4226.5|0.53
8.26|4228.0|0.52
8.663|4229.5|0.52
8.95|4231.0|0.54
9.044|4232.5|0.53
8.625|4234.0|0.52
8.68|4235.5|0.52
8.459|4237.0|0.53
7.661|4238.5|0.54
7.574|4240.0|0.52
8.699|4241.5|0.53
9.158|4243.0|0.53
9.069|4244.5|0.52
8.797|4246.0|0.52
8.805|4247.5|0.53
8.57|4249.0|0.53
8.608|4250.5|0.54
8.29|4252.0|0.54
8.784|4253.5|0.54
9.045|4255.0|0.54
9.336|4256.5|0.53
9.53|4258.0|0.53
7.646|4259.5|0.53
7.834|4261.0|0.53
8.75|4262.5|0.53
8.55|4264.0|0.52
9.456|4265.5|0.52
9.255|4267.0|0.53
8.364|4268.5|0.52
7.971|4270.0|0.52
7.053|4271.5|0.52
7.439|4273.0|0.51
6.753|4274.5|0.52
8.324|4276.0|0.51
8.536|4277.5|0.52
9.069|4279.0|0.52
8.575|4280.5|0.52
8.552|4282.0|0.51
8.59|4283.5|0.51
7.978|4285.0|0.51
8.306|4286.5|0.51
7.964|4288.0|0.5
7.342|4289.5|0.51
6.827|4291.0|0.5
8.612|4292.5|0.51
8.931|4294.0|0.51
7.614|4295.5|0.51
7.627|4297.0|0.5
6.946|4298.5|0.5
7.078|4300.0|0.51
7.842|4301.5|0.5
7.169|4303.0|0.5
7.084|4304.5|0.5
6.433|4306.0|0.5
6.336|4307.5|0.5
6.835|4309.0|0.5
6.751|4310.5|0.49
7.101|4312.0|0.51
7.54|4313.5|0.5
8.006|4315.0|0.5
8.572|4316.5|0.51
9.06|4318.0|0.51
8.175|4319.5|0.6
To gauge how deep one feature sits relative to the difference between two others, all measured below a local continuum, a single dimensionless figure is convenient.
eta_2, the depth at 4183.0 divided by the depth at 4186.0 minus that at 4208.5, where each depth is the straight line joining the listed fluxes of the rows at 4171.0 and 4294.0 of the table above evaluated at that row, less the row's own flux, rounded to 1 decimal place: 3.2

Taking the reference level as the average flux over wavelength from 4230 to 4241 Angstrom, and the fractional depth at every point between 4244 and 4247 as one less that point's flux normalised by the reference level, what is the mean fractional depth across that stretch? -0.06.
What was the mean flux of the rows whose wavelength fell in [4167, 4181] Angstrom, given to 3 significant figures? 8.03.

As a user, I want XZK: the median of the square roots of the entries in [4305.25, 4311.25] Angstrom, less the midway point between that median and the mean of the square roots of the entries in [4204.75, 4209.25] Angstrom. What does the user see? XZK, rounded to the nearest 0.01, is -0.16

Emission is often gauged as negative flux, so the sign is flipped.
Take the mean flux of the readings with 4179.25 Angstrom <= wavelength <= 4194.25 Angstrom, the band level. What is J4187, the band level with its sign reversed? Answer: -8.5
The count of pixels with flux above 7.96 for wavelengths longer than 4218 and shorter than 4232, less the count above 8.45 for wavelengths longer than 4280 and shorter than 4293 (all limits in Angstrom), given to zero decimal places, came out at 2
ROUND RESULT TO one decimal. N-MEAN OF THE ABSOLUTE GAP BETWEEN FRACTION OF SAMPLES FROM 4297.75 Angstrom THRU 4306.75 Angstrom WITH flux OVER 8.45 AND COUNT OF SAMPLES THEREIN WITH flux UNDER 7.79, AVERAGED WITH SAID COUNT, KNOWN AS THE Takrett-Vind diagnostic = 5.0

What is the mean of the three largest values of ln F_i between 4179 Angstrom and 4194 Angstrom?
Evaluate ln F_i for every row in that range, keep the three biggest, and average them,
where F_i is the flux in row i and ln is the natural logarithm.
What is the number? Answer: 2.22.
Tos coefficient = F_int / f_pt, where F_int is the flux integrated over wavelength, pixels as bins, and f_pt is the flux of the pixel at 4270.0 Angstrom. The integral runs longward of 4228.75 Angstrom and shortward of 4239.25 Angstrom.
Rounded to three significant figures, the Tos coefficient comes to 11.3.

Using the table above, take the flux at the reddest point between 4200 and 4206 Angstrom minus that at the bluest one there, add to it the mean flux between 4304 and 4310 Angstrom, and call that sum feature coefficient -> 7.9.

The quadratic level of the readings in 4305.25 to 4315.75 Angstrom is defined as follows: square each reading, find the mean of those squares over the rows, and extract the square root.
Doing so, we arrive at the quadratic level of 7.02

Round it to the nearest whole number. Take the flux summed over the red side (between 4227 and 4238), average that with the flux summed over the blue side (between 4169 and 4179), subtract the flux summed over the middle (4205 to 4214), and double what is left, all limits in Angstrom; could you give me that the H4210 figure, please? 14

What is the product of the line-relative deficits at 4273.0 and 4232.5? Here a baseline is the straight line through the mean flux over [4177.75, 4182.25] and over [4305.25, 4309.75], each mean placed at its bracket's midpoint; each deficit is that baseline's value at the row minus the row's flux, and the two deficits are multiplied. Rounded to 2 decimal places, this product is 0.83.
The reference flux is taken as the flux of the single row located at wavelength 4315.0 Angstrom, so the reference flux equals 8.006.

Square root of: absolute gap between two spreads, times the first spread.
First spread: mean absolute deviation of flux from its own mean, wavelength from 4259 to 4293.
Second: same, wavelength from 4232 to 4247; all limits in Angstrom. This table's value 0.33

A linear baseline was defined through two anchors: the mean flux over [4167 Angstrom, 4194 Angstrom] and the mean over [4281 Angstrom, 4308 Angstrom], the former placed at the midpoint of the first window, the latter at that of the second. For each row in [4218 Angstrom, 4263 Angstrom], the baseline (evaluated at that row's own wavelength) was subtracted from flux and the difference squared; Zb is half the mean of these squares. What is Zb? 0.40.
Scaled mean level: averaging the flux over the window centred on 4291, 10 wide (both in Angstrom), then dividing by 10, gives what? 0.794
